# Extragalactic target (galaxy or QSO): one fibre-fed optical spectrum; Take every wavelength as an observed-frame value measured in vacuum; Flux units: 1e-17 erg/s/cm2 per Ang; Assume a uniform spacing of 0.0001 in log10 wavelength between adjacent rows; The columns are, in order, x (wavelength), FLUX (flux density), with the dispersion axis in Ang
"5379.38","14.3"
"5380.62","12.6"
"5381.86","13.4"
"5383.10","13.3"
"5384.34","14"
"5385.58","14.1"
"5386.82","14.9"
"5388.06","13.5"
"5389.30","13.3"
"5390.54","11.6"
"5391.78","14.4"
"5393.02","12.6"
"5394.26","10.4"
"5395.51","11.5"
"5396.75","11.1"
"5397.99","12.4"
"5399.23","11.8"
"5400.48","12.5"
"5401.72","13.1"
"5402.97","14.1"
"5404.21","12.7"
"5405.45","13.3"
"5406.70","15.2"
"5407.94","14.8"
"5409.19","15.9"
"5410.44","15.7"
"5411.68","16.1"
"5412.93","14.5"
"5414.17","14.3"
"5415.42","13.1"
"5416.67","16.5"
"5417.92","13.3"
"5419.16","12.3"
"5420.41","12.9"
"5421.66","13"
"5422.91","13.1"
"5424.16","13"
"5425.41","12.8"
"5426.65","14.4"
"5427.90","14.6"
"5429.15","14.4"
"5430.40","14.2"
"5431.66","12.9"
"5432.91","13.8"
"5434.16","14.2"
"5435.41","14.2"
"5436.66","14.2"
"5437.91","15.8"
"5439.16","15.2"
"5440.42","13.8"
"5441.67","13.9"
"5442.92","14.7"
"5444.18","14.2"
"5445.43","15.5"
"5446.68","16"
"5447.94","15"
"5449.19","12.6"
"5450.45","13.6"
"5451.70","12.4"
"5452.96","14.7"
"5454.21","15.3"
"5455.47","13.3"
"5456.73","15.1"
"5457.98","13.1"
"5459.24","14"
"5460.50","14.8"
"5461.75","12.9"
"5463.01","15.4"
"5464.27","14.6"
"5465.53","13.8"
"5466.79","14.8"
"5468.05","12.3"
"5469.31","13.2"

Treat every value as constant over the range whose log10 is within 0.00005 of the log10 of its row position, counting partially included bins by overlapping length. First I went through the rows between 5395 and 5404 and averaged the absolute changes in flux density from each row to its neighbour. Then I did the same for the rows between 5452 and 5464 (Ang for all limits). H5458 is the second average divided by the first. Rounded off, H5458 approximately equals 2.0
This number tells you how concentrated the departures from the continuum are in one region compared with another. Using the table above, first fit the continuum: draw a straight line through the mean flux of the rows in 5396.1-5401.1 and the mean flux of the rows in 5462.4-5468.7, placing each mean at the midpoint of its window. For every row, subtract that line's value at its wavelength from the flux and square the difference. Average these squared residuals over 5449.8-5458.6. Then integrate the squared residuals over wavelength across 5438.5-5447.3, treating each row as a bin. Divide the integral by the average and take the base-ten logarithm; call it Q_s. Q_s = 1.3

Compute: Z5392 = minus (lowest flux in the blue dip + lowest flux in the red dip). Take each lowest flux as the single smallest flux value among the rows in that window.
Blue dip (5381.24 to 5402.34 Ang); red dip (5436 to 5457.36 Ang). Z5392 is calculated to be -22.8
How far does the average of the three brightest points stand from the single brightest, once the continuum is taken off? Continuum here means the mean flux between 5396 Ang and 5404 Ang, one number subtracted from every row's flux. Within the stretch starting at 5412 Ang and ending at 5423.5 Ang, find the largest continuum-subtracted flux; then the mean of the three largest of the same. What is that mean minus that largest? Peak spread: -1.4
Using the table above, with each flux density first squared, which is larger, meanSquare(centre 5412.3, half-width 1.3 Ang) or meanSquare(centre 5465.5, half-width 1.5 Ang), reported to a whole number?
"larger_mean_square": 235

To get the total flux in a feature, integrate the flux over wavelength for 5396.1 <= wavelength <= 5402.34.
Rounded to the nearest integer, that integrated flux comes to 76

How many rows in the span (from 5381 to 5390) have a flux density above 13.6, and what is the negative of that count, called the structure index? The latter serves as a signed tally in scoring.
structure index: -3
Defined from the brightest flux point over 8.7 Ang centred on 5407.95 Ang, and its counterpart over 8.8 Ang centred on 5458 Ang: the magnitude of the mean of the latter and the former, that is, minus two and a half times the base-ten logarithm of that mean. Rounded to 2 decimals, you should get -2.99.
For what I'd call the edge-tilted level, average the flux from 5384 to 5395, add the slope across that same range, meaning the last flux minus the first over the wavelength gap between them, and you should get 12.8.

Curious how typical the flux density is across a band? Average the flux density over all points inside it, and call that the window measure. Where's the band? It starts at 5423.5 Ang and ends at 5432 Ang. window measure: 13.8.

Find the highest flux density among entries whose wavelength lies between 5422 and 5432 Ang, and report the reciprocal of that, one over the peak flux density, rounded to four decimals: 0.0685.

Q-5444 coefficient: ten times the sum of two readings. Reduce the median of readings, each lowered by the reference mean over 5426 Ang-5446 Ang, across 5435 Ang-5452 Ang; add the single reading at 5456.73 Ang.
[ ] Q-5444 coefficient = 149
